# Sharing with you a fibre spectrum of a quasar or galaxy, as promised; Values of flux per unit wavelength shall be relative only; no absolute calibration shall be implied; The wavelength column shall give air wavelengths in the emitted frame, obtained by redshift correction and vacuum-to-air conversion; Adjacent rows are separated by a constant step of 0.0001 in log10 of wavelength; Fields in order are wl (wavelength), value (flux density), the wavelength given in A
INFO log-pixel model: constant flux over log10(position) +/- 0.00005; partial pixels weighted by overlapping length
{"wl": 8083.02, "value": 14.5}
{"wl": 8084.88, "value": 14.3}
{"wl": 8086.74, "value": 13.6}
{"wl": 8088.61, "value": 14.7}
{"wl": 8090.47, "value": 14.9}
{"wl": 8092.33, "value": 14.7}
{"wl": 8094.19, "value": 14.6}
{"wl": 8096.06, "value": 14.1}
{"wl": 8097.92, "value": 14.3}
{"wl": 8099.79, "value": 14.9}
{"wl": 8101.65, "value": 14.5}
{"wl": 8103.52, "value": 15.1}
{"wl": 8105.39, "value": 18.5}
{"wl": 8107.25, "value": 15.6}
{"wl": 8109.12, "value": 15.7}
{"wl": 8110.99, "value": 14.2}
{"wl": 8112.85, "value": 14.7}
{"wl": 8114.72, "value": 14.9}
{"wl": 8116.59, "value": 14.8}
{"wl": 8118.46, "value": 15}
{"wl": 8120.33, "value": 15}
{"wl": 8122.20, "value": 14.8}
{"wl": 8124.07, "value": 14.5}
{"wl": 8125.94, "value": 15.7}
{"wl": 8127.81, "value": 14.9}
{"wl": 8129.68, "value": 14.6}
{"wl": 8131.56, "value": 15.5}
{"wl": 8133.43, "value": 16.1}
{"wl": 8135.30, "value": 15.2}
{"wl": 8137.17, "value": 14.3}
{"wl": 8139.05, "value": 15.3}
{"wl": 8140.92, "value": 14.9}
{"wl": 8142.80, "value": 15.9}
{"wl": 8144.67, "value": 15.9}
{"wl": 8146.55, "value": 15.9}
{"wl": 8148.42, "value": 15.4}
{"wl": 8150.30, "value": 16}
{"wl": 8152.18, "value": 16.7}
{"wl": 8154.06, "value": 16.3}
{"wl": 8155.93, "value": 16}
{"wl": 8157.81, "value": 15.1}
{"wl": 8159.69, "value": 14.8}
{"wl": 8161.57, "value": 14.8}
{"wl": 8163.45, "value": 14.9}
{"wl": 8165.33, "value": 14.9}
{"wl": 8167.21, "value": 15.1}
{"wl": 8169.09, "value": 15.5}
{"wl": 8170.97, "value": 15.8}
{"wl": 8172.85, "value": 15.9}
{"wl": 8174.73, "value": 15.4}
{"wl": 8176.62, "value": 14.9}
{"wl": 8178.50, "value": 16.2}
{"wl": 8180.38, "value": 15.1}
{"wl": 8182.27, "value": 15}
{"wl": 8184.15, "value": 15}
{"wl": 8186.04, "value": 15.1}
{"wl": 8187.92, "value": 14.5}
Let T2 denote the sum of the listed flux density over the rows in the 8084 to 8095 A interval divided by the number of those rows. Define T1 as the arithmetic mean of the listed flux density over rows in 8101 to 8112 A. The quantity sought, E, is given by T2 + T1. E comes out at 30.1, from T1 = 15.6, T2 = 14.5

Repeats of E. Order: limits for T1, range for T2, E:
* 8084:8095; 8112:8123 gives 29.3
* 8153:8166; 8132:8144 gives 30.5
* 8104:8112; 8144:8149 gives 31.7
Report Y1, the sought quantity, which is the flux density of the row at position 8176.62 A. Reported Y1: 14.9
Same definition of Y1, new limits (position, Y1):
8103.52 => 15.1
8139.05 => 15.3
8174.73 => 15.4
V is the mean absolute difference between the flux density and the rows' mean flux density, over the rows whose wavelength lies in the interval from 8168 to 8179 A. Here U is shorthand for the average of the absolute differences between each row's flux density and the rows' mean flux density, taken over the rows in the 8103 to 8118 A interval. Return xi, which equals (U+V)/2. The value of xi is 0.61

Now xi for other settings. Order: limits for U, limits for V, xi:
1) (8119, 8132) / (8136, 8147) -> 0.44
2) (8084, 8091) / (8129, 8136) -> 0.44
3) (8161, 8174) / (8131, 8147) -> 0.43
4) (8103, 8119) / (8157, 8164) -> 0.45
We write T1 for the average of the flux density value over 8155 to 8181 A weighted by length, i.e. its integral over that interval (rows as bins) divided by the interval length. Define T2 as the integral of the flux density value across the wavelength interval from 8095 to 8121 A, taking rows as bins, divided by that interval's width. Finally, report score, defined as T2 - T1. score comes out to -0.23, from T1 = 15.3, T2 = 15.1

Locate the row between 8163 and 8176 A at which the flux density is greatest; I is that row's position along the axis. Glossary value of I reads 8172.85 A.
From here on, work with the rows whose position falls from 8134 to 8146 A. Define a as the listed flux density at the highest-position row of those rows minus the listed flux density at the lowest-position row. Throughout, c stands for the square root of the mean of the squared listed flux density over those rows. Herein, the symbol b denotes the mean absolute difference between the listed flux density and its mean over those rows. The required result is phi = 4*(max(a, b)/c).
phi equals 0.183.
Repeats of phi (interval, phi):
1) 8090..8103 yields 0.064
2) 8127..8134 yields 0.314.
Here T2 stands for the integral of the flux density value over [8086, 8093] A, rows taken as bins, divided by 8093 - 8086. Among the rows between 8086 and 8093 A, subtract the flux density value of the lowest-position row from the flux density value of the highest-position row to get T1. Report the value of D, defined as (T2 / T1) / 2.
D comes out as 7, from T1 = 1.1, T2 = 14.5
